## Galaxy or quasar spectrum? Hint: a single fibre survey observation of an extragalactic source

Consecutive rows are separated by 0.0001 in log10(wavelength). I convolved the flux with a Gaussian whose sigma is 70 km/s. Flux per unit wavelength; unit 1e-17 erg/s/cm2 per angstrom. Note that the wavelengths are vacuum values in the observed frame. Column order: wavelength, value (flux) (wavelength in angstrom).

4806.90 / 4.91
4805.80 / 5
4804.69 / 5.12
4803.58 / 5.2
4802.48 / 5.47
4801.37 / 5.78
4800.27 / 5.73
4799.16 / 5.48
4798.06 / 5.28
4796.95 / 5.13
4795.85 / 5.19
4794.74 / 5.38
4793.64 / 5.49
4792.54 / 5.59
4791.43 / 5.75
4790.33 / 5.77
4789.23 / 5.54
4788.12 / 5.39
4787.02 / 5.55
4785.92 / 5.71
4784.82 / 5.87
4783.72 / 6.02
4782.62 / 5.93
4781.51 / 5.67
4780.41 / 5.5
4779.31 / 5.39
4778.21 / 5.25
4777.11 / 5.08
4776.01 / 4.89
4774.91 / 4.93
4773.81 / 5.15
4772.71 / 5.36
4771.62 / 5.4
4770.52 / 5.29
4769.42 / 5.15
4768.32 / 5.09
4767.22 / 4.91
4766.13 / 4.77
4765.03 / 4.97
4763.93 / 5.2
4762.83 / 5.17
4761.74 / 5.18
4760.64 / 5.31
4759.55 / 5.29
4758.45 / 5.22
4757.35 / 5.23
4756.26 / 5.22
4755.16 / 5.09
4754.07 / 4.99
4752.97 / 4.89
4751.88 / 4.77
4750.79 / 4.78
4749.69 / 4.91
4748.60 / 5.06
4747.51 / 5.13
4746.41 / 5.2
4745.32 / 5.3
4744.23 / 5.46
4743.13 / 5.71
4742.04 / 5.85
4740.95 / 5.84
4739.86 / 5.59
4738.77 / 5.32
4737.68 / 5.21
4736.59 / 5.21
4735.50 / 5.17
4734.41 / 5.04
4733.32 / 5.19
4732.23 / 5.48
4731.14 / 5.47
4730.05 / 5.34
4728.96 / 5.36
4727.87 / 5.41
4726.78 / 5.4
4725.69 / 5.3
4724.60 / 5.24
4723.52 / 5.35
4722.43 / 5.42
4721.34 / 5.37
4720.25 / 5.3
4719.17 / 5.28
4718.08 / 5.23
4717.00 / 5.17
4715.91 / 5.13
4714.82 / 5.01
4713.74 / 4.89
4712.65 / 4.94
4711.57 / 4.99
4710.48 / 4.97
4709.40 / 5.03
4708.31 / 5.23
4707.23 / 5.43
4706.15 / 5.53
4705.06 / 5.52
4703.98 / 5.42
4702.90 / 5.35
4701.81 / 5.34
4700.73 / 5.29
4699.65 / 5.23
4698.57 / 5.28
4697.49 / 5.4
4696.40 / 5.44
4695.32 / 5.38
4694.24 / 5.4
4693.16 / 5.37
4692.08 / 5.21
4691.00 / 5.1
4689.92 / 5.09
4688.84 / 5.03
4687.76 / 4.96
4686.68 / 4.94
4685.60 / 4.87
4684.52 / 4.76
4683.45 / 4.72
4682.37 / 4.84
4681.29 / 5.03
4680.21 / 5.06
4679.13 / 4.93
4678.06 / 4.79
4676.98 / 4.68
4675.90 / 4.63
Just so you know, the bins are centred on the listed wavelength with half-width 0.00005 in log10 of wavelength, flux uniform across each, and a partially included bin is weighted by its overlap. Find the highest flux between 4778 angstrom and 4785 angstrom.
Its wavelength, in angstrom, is 4783.72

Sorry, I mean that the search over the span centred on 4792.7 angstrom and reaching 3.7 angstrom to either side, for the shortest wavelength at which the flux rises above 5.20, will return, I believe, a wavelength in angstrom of 4789.23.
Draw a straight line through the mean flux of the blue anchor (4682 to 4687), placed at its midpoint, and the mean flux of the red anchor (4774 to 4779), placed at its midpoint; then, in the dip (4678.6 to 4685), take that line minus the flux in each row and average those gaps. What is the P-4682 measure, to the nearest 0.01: -0.07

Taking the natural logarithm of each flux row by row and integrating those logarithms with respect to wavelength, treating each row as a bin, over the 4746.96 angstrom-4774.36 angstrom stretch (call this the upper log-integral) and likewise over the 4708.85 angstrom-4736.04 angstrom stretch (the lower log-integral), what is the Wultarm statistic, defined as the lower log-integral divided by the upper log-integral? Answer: 1.01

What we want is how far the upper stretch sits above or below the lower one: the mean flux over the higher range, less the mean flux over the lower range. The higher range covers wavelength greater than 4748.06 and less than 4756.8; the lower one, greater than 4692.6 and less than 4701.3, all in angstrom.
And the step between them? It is -0.39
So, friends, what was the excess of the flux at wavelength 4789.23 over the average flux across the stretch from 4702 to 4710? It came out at 0.2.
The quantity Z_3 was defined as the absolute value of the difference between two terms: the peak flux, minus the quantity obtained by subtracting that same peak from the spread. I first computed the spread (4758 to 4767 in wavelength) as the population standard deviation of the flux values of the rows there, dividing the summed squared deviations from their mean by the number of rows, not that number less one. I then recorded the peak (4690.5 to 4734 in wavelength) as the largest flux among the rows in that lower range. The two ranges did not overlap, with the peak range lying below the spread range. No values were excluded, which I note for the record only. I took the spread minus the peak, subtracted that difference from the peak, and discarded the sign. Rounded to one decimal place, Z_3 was 10.9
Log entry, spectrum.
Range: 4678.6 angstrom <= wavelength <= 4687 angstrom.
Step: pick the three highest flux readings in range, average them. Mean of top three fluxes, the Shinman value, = 5.0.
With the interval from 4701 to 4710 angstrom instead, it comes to 5.5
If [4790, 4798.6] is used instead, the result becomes 5.7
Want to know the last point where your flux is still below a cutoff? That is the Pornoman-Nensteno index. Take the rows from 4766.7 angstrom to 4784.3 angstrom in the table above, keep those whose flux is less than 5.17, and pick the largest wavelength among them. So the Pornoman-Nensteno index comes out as 4777.11 angstrom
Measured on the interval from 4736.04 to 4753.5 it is 4752.97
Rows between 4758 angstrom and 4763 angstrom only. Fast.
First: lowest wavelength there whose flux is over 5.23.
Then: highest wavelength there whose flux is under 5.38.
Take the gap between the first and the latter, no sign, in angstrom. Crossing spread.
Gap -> 3.3 angstrom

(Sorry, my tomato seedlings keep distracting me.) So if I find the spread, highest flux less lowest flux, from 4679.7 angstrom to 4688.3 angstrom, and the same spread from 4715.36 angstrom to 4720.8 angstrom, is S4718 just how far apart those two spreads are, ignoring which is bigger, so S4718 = 0.170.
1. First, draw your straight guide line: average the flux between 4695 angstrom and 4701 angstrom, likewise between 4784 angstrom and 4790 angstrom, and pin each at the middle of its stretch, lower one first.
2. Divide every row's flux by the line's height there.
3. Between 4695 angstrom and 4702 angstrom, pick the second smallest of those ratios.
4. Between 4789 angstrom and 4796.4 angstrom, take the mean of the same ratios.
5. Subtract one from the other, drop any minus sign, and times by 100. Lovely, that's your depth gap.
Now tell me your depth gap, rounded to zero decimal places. 1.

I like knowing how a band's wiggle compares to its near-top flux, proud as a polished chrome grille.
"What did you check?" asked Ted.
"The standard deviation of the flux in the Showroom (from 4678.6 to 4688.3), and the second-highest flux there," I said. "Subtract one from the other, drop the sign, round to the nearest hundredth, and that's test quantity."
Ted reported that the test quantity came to 4.92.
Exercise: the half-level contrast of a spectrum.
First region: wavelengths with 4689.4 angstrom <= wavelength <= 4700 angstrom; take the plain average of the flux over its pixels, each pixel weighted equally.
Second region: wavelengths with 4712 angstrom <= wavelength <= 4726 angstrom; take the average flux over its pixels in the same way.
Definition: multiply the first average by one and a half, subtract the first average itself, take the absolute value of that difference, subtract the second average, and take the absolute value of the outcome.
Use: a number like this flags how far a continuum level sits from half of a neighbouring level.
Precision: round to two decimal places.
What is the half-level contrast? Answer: 2.56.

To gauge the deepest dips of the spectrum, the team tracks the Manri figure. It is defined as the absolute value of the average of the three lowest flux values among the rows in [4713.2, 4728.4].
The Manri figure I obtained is 5.01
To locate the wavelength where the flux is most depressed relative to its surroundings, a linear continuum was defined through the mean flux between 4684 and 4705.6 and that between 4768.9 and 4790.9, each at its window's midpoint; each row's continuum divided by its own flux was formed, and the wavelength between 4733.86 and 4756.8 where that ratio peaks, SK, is 4751.88 angstrom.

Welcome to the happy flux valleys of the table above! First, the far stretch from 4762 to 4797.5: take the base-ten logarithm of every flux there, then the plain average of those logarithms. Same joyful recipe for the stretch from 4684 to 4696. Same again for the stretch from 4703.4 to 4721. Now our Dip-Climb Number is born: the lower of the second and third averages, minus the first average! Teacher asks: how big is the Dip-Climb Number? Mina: -0.021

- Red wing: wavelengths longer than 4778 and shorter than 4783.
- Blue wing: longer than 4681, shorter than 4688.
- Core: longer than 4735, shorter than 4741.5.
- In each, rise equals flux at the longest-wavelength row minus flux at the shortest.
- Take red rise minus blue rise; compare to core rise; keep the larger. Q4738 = 0.75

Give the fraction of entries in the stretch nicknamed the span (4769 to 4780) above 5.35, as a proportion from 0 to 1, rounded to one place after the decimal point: 0.3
